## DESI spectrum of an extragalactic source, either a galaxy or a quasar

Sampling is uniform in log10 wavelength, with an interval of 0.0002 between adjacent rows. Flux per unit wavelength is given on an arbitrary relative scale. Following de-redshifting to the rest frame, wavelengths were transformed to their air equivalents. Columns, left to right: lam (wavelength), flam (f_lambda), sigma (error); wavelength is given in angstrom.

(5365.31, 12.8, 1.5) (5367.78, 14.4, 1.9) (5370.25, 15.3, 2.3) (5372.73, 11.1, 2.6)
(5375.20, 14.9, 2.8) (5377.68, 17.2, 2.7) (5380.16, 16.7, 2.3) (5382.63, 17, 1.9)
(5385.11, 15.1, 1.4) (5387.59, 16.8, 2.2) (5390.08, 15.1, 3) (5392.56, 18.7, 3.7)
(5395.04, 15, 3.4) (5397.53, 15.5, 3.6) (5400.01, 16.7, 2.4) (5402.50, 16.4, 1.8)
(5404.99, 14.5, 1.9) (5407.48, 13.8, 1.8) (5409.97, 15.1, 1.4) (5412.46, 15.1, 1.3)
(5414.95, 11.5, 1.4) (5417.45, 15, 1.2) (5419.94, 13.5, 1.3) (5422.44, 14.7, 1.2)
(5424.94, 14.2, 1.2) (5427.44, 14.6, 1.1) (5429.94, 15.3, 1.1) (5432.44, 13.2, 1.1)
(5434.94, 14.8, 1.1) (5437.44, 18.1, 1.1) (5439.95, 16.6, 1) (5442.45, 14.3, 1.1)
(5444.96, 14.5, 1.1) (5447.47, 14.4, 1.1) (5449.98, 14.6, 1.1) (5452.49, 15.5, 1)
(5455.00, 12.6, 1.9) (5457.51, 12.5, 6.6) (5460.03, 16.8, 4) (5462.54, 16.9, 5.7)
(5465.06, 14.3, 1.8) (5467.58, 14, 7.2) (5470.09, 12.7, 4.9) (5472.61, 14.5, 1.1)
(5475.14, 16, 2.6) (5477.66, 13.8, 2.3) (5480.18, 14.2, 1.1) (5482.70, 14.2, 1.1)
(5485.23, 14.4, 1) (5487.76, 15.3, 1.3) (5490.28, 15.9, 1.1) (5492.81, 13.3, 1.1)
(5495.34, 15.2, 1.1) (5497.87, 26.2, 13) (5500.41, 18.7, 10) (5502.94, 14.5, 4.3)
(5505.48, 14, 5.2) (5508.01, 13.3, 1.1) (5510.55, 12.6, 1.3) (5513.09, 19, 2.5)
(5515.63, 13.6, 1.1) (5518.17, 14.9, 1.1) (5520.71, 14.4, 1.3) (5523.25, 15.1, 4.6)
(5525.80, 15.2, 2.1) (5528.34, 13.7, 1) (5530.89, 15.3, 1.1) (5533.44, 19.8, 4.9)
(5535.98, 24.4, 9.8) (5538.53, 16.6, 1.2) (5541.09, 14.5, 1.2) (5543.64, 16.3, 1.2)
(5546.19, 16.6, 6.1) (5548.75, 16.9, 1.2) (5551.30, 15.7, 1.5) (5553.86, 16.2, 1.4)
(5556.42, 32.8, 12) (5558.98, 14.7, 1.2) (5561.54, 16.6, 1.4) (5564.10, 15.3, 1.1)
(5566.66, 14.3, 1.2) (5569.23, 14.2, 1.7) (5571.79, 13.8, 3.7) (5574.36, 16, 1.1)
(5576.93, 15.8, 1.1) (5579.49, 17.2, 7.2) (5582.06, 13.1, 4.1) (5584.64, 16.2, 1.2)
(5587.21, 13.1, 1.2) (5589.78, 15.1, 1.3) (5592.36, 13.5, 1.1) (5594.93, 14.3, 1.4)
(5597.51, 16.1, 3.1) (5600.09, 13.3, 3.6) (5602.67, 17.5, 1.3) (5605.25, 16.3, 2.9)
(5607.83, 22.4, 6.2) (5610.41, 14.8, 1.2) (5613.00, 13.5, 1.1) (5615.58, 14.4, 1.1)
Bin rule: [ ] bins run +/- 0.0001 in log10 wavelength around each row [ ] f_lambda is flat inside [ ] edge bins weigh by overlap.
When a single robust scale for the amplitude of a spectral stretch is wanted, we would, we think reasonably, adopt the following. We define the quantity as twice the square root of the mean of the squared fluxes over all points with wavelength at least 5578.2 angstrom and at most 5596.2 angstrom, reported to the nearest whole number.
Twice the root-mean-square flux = 29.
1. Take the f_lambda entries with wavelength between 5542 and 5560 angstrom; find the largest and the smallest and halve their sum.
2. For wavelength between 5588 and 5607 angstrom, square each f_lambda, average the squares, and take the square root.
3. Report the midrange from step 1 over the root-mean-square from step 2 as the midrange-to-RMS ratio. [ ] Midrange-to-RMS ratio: 1.56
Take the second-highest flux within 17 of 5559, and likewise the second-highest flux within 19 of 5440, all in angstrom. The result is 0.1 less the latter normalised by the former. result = -0.88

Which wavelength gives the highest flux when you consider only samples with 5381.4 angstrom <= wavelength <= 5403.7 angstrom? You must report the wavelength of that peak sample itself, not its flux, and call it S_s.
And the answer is 5392.56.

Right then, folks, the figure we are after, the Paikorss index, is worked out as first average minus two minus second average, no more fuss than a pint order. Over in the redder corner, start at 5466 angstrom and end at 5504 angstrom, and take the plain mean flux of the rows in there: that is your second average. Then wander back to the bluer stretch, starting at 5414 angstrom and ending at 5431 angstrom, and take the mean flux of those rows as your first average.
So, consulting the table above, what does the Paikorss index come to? -3.4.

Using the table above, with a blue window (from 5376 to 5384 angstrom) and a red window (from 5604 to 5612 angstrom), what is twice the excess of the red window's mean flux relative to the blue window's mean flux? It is 1.7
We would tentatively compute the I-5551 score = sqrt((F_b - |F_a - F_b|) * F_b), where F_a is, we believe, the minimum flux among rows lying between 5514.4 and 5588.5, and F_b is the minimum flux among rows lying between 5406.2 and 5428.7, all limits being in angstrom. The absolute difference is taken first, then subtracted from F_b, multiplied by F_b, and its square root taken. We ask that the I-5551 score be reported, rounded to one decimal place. 10.7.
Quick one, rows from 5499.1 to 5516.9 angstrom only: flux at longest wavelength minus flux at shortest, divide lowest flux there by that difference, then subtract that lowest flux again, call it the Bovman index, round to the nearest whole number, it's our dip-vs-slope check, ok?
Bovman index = -15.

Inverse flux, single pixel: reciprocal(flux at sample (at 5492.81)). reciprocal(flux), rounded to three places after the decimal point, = 0.075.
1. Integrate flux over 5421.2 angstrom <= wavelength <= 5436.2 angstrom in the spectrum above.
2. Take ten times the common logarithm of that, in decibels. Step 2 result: 23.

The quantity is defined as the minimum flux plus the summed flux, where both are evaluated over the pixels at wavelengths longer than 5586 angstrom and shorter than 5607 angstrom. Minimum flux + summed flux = 132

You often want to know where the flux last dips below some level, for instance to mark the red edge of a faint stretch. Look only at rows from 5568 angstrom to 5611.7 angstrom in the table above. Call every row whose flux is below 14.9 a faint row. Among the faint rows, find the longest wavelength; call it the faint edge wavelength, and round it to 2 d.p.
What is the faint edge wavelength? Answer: 5610.41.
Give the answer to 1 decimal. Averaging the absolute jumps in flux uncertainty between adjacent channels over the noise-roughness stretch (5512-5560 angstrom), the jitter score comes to 3.2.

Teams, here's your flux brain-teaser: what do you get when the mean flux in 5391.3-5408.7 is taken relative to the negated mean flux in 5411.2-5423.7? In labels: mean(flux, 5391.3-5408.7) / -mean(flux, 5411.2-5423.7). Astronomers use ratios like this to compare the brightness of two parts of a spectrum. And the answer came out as -1.13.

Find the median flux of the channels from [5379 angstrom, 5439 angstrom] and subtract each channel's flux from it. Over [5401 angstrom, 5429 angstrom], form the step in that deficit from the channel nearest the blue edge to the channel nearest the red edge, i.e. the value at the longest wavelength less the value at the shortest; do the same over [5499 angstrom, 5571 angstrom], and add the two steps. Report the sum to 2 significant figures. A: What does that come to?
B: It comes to 6.3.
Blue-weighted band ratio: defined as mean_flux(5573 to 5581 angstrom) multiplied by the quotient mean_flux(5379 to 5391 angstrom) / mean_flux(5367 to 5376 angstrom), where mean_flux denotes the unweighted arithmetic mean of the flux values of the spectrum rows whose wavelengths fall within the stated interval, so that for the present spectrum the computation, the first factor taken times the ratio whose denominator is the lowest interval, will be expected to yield 18.9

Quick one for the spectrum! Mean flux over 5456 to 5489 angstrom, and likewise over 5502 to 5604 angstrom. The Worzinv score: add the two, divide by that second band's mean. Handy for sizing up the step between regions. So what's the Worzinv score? 1.92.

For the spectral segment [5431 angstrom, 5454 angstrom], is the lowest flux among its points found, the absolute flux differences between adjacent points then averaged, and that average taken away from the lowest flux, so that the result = 11.9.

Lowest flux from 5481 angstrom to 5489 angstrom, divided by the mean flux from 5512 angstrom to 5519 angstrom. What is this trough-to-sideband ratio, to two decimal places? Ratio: 0.90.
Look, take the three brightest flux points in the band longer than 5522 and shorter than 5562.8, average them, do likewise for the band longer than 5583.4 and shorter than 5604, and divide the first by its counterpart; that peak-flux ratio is 1.55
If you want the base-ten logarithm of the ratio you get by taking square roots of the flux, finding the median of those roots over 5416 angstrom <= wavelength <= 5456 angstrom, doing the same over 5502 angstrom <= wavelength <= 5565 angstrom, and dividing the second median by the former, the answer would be 0.010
